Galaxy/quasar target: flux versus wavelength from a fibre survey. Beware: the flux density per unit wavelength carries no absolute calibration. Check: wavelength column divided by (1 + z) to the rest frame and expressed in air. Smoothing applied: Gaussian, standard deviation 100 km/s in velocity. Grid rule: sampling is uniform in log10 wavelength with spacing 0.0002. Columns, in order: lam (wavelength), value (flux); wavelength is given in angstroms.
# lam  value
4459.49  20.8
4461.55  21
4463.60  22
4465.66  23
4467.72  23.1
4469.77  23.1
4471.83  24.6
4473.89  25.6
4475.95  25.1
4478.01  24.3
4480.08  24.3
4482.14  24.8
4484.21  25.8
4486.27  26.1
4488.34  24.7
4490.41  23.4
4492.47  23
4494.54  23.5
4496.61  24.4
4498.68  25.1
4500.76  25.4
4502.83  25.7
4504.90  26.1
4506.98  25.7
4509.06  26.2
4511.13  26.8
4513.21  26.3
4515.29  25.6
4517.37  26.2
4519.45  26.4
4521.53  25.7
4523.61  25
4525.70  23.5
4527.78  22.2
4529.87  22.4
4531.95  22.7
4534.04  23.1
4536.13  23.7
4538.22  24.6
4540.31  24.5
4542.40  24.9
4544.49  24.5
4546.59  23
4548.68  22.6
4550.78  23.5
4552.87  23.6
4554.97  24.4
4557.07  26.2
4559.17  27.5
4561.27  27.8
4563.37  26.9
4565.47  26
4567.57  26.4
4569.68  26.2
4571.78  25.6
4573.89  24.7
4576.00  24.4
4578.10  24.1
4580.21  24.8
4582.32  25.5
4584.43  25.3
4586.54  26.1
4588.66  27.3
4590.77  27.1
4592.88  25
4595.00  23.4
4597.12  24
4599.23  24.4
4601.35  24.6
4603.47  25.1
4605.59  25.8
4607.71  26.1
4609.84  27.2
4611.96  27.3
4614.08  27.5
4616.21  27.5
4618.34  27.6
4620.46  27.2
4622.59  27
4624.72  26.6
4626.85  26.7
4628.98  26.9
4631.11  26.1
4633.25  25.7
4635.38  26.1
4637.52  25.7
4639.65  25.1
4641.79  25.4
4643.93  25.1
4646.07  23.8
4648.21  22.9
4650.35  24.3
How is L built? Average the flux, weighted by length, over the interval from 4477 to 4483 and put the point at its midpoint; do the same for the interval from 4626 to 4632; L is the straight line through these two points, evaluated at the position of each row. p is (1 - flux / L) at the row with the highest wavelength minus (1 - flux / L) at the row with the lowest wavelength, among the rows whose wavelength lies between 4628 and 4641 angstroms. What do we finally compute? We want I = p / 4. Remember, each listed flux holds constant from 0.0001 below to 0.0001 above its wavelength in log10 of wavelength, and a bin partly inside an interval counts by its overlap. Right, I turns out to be 0.018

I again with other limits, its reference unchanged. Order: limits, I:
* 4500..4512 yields -0.013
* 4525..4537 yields -0.001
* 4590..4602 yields 0.025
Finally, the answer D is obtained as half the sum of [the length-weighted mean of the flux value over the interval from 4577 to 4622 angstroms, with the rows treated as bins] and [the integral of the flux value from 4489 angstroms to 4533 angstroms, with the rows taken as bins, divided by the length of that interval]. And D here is 25.3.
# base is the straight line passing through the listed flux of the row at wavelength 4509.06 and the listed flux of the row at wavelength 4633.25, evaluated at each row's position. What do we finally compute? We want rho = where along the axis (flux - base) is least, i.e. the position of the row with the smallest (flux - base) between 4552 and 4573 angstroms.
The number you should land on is 4552.87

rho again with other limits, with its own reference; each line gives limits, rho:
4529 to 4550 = 4529.87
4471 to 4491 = 4490.41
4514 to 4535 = 4527.78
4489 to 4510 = 4492.47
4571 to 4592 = 4578.10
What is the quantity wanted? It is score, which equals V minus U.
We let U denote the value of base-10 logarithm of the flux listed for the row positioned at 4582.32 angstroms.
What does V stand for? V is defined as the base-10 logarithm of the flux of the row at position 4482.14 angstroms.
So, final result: -0.012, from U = 1.41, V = 1.394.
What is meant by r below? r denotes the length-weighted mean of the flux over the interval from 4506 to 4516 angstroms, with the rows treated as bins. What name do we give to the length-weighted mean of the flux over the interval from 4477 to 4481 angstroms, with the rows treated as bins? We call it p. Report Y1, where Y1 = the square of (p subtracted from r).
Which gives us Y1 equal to 3.5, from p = 24.3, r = 26.1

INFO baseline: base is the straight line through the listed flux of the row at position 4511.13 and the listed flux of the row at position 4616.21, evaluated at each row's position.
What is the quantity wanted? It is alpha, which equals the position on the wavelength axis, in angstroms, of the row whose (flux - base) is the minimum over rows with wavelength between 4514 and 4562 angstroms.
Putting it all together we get 4527.78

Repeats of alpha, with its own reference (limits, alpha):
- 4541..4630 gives 4548.68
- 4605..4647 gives 4646.07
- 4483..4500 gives 4492.47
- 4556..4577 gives 4576.00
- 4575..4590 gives 4578.10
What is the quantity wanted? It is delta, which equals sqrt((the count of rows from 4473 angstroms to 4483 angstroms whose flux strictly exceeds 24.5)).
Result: 1.73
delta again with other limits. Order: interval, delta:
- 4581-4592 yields 2.24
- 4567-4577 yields 2.00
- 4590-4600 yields 1.41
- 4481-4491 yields 2.00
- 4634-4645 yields 2.24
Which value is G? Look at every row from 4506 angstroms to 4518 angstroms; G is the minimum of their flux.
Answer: 25.6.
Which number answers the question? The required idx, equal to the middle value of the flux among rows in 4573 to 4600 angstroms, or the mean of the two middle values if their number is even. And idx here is 24.8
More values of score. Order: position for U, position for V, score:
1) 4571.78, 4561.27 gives 0.036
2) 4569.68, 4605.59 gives -0.007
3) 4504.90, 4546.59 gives -0.055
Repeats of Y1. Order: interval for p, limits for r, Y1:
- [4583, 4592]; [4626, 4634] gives 0.0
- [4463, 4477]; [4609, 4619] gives 12.7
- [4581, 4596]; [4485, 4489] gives 0.0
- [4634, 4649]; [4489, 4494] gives 2.4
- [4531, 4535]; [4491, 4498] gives 0.7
